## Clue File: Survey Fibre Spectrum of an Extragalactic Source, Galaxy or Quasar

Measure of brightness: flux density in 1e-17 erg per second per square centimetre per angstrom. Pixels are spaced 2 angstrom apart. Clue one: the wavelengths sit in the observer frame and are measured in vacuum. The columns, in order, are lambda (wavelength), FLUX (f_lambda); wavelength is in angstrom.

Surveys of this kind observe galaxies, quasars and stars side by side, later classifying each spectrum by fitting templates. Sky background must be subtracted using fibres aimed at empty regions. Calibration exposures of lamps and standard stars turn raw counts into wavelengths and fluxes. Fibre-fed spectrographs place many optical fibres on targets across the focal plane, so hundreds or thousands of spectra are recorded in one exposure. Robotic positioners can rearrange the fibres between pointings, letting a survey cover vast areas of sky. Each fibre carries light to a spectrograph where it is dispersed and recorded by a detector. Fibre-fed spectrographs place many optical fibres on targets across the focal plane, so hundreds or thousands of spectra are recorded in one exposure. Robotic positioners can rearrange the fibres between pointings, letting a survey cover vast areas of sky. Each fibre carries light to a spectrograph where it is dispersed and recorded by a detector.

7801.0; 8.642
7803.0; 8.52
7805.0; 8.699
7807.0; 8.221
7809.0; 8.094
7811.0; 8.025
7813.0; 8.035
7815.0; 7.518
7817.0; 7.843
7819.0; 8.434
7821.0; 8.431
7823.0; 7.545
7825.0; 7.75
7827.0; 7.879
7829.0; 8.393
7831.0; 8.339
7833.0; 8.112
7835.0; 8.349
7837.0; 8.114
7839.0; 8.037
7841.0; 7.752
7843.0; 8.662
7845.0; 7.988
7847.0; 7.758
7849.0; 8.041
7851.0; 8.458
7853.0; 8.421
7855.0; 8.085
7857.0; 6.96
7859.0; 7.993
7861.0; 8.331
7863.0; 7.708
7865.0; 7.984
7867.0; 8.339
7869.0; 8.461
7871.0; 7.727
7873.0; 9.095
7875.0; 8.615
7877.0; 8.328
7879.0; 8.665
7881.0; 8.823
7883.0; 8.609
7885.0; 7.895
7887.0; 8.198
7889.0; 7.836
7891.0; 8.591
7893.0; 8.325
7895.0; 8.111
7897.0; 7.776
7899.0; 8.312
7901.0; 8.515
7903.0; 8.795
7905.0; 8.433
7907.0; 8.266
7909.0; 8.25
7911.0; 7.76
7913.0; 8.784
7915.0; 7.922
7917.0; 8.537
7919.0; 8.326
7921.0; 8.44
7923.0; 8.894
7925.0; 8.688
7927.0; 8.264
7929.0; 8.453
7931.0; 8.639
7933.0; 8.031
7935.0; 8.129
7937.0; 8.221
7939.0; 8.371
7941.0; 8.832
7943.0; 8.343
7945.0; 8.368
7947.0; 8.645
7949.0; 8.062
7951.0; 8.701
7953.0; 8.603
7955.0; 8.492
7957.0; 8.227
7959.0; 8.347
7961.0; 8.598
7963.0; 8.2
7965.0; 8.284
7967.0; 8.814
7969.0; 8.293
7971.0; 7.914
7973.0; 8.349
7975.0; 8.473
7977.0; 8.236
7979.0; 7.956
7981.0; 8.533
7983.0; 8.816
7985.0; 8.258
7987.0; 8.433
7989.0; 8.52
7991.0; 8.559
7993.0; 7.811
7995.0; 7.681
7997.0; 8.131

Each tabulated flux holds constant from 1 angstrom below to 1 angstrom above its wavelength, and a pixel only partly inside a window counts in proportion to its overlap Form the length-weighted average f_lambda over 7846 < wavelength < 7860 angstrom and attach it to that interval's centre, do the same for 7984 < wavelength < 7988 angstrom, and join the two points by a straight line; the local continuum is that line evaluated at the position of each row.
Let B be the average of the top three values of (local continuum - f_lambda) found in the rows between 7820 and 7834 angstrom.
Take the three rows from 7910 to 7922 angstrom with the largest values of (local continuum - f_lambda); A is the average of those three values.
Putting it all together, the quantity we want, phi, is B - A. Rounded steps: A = 0.1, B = 0.15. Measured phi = 0.02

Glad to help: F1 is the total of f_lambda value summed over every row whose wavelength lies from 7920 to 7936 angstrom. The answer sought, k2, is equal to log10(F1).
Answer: 1.83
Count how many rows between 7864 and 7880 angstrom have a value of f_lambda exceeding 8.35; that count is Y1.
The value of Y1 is 4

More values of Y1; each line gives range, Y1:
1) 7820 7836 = 2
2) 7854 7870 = 1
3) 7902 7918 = 4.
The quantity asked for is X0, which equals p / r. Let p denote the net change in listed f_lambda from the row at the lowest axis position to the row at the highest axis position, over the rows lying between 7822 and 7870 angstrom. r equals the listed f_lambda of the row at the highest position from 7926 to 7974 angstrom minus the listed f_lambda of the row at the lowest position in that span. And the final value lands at 11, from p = 0.9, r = 0.1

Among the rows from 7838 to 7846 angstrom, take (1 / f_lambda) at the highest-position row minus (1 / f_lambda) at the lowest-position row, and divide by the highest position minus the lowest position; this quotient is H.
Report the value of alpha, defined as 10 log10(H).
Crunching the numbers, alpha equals -39.0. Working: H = 0.0001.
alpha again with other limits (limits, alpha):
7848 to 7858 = -26.2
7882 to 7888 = -28.4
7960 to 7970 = -32.7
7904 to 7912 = -27.7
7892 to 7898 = -26.7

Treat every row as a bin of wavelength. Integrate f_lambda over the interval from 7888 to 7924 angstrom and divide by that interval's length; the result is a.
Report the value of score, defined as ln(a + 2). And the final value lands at 2.33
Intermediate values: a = 8.33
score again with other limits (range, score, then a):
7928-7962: 2.34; 8.42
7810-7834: 2.31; 8.03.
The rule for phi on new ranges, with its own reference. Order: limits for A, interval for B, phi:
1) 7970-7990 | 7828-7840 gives -0.46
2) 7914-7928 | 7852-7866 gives 0.45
